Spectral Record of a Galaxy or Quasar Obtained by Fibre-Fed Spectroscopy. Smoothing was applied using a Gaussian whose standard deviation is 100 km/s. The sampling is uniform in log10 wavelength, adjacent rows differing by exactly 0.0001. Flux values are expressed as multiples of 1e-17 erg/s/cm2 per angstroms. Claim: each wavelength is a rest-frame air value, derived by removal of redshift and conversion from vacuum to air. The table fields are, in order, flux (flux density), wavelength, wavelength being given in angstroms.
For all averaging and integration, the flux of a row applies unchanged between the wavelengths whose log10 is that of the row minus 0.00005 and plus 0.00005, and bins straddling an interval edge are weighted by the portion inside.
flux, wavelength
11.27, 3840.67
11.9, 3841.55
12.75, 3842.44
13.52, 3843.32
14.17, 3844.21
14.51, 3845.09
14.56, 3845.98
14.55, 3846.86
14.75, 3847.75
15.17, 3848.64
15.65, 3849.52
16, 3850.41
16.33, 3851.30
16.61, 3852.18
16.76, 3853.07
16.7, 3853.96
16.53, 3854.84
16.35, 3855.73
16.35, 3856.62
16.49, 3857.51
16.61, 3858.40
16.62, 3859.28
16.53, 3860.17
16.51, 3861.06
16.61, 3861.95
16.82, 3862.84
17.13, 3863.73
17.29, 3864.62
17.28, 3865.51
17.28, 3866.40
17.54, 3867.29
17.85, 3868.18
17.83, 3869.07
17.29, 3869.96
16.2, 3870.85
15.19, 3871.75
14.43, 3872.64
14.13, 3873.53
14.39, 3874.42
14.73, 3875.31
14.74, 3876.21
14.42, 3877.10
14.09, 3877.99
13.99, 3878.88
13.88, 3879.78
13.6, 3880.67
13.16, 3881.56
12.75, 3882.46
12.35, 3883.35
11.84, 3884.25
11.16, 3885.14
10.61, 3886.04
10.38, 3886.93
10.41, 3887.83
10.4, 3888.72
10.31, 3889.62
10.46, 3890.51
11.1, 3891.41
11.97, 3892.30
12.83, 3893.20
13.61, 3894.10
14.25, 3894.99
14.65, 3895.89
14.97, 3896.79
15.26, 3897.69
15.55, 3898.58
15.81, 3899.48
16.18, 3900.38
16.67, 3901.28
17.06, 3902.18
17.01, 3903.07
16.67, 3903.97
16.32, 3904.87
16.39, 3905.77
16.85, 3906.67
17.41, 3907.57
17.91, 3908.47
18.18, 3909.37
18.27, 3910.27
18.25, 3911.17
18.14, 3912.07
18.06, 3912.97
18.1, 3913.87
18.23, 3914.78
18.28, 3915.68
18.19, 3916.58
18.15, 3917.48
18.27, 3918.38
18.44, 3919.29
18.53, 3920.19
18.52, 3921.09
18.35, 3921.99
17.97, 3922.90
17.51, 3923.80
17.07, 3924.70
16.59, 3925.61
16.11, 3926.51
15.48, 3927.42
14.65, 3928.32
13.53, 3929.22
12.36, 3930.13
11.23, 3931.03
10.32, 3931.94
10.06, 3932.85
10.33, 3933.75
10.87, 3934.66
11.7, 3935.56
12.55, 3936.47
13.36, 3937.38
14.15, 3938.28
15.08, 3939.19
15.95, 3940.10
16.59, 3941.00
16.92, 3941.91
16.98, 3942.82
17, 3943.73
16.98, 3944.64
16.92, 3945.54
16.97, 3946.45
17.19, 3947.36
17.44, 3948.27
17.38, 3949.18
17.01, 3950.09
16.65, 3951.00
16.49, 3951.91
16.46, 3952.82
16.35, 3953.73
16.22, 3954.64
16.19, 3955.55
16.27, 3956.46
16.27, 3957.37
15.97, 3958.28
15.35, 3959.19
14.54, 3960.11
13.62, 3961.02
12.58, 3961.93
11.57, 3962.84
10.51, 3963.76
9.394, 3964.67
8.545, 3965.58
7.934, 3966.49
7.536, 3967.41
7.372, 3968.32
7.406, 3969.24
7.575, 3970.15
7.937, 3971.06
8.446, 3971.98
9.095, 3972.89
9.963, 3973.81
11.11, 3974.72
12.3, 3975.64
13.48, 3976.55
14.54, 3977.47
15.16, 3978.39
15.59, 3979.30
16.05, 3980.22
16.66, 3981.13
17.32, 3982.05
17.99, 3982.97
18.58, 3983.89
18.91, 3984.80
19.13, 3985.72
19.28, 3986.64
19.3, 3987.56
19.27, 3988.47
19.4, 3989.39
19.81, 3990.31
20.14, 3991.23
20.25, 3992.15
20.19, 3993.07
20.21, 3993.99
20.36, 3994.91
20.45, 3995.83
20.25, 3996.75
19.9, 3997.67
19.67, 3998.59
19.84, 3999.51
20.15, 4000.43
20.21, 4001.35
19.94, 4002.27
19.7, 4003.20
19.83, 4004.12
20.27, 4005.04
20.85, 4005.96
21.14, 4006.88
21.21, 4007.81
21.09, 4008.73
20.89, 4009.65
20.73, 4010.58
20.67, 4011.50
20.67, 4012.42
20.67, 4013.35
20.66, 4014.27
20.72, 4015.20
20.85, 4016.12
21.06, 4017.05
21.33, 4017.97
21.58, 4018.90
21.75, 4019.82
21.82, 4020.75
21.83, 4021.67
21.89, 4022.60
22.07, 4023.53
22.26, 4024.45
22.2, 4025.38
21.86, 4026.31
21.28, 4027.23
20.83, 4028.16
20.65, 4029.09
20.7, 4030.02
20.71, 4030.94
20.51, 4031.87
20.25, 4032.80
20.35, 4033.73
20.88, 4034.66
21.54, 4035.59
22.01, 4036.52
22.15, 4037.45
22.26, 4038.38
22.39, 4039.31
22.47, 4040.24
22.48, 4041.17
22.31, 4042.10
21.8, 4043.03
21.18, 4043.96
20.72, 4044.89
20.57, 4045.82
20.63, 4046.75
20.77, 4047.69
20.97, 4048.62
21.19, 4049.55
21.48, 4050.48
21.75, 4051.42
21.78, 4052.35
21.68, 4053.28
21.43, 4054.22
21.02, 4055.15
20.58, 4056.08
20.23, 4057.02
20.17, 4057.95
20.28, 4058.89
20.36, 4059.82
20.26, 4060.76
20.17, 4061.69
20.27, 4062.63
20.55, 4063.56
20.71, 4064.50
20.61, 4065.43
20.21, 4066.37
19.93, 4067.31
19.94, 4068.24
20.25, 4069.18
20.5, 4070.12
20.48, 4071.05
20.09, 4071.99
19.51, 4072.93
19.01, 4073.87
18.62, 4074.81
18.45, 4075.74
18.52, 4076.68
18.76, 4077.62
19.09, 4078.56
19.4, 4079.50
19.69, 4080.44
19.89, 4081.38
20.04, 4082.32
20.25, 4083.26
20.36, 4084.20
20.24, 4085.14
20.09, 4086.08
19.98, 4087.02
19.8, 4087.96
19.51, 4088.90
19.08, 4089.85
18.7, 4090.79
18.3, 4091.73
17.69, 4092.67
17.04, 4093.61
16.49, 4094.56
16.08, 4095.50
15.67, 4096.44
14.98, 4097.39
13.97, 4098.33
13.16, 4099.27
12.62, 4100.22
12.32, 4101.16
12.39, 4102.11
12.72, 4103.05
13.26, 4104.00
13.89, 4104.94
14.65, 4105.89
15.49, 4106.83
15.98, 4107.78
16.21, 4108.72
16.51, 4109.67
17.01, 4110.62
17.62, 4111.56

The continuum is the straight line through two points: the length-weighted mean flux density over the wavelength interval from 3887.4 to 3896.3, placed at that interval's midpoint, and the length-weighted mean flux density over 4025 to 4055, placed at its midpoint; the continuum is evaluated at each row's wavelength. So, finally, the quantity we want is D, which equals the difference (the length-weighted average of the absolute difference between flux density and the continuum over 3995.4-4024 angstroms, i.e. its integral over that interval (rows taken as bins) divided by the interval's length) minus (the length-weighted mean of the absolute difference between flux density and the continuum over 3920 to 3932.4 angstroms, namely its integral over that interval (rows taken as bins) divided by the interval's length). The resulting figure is -1.5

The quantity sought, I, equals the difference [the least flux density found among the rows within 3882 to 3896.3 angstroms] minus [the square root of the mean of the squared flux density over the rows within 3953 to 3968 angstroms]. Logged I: -3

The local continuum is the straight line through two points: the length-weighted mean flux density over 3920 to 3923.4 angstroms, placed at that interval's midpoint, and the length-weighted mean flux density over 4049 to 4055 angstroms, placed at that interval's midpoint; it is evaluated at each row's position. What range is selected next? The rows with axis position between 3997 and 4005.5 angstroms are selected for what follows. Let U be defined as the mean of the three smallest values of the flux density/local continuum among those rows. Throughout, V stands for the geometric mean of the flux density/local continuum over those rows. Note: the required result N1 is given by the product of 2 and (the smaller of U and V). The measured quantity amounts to 1.94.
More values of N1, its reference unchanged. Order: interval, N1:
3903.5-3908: 1.84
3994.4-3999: 1.98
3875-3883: 1.52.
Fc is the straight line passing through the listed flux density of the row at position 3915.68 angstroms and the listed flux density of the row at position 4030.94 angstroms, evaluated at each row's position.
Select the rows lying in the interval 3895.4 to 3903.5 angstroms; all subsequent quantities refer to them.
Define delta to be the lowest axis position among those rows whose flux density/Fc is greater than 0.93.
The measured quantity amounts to 3902.18 angstroms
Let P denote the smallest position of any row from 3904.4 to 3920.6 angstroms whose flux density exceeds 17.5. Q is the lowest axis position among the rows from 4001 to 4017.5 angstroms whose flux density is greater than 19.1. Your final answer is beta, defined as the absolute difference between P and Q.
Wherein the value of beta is 92.9 angstroms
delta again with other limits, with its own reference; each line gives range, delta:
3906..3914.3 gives 3906.67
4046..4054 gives 4046.75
